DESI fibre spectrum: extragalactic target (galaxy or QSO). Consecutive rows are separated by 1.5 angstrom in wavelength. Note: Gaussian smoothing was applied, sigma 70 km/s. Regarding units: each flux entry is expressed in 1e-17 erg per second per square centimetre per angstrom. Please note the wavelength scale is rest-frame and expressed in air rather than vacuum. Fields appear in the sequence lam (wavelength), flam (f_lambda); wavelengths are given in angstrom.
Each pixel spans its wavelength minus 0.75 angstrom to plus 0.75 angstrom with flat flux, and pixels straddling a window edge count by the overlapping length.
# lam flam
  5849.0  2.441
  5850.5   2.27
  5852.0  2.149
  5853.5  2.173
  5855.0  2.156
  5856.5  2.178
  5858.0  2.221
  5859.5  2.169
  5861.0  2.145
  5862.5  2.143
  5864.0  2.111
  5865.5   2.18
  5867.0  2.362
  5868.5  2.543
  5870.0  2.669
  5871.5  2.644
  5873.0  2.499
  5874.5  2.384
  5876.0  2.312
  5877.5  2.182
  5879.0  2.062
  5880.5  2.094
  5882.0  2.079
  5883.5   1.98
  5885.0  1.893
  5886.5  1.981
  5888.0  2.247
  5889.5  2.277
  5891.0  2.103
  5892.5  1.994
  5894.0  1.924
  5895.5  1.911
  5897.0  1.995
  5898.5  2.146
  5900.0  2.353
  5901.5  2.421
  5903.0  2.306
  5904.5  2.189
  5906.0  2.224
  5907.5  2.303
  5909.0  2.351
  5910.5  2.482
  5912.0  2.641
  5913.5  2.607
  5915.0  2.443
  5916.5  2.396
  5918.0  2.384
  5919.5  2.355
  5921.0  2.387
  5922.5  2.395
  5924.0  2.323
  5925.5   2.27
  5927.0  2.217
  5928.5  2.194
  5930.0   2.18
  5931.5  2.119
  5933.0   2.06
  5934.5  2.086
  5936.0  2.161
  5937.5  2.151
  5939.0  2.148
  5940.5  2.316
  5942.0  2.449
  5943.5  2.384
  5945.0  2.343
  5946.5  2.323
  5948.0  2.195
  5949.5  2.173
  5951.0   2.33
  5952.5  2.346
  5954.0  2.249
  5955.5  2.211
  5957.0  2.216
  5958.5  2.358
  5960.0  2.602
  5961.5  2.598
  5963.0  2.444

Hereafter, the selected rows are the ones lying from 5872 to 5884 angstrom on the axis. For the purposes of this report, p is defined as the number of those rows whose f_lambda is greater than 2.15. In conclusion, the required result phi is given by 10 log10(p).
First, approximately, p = 4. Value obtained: 6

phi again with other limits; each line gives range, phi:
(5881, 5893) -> 3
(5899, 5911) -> 9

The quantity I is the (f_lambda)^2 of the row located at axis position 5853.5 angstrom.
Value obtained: 4.7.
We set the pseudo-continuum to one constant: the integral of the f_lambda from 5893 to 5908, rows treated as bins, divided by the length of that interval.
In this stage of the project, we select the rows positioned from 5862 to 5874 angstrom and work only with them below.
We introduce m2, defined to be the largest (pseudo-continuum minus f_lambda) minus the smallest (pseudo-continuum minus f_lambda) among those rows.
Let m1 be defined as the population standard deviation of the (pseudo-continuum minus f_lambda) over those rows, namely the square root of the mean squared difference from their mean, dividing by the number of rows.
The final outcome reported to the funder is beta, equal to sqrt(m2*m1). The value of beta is 0.34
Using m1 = 0.213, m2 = 0.56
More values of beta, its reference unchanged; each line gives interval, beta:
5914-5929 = 0.14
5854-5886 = 0.40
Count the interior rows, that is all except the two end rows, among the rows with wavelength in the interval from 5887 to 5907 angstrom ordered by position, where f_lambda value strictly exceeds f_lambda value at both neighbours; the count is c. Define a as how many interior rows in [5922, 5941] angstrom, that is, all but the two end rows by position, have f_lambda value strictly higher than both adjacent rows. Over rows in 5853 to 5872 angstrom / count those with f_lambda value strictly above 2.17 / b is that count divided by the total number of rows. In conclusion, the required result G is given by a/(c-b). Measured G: 0.7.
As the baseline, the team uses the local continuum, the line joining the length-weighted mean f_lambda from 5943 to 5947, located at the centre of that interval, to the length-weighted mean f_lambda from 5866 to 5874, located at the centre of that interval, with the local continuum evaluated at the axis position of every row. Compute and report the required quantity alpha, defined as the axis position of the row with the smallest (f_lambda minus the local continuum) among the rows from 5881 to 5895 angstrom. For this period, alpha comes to 5885.0 angstrom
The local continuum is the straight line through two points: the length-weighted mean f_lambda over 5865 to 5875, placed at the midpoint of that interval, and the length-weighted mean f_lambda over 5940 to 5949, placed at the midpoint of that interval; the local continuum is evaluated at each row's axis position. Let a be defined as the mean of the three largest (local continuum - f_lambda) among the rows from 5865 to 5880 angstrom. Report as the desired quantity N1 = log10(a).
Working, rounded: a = 0.33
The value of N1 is -0.48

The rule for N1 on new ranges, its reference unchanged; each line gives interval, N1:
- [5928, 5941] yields -0.58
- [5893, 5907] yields -0.31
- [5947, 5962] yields -0.90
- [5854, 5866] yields -0.44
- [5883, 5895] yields -0.29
